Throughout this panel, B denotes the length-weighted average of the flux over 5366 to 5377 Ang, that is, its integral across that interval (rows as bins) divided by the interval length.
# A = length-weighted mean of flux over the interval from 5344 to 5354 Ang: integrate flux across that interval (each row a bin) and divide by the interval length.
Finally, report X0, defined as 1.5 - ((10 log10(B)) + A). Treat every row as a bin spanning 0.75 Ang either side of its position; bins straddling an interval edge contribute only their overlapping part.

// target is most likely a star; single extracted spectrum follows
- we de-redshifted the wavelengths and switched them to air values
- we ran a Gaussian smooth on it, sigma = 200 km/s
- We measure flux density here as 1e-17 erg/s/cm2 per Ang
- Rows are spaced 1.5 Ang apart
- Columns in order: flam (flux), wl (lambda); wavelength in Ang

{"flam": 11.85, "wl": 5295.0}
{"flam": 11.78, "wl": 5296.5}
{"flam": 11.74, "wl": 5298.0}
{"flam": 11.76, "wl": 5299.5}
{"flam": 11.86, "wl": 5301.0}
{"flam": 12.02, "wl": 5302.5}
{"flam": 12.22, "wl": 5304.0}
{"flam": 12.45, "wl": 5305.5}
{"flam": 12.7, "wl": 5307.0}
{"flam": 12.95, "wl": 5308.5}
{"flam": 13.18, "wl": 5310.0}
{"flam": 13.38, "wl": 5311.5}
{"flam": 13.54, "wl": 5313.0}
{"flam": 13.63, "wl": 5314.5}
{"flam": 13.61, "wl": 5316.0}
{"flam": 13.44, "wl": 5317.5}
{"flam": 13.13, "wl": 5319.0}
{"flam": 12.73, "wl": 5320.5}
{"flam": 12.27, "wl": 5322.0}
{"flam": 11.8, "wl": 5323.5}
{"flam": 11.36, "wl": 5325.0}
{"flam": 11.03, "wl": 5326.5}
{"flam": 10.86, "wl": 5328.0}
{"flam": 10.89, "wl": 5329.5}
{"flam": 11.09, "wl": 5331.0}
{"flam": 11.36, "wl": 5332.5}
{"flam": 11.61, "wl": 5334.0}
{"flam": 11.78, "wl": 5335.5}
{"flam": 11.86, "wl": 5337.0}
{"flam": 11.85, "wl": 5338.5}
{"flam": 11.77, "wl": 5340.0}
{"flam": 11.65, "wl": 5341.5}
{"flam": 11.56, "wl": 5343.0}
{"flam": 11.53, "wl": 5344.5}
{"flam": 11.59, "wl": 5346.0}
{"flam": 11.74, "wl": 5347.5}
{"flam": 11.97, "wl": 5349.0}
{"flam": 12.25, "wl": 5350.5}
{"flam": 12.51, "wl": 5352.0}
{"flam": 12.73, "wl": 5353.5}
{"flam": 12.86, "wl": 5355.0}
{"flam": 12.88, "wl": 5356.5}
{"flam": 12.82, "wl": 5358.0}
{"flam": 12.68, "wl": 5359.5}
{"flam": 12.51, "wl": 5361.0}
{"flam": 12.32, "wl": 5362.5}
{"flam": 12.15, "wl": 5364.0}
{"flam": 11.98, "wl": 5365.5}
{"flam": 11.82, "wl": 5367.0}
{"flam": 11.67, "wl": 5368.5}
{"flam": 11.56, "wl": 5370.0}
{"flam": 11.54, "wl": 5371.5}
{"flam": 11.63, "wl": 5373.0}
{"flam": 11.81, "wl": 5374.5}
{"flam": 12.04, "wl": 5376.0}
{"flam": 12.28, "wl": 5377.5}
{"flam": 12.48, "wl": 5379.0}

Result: -21.2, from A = 12.0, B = 11.7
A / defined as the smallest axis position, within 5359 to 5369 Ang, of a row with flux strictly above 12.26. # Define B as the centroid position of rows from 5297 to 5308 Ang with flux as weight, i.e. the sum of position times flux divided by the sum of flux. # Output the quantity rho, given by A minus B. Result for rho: 56.9 Ang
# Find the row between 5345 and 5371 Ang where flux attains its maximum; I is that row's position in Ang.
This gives 5356.5 Ang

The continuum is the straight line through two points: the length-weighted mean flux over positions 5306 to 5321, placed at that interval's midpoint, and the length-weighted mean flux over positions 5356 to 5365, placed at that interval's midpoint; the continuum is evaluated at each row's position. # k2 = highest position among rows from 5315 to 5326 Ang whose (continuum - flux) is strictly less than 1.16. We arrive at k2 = 5322.0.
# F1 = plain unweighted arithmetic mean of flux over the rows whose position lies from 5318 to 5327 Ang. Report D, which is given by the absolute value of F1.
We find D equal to 12.1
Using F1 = 12.1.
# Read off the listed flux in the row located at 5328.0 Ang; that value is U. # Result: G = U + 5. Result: 15.9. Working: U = 10.86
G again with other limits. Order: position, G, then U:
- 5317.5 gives 18.4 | 13.44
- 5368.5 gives 16.7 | 11.67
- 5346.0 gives 16.6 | 11.59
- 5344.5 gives 16.5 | 11.53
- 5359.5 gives 17.7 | 12.68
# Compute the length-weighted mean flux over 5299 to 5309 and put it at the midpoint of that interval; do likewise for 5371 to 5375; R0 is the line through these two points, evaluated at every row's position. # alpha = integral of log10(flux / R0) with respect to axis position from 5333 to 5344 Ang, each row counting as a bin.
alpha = -0.1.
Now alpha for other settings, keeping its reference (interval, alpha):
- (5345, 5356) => 0.1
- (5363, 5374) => 0.0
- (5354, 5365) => 0.3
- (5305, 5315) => 0.3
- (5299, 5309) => 0.0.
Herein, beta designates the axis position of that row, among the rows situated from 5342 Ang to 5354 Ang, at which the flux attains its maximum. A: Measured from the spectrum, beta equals 5353.5 Ang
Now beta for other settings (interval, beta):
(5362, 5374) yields 5362.5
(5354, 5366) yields 5356.5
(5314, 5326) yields 5314.5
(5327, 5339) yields 5337.0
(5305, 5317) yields 5314.5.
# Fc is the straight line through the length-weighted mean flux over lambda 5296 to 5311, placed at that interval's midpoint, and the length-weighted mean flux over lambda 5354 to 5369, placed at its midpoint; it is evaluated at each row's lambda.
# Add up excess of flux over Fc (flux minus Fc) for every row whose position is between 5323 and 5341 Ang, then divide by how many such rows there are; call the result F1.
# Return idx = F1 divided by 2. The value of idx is -0.45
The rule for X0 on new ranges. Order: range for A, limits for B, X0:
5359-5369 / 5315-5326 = -21.7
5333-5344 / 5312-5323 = -21.4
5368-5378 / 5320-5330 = -20.9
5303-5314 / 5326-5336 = -21.9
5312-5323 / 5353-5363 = -22.7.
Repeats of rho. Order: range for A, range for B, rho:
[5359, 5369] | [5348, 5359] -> 5.9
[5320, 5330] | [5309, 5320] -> 6.0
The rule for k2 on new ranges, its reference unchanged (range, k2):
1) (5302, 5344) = 5340.0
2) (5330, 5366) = 5365.5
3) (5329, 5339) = 5338.5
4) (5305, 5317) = 5316.0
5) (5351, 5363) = 5362.5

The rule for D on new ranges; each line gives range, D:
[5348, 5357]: 12.5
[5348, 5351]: 12.1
